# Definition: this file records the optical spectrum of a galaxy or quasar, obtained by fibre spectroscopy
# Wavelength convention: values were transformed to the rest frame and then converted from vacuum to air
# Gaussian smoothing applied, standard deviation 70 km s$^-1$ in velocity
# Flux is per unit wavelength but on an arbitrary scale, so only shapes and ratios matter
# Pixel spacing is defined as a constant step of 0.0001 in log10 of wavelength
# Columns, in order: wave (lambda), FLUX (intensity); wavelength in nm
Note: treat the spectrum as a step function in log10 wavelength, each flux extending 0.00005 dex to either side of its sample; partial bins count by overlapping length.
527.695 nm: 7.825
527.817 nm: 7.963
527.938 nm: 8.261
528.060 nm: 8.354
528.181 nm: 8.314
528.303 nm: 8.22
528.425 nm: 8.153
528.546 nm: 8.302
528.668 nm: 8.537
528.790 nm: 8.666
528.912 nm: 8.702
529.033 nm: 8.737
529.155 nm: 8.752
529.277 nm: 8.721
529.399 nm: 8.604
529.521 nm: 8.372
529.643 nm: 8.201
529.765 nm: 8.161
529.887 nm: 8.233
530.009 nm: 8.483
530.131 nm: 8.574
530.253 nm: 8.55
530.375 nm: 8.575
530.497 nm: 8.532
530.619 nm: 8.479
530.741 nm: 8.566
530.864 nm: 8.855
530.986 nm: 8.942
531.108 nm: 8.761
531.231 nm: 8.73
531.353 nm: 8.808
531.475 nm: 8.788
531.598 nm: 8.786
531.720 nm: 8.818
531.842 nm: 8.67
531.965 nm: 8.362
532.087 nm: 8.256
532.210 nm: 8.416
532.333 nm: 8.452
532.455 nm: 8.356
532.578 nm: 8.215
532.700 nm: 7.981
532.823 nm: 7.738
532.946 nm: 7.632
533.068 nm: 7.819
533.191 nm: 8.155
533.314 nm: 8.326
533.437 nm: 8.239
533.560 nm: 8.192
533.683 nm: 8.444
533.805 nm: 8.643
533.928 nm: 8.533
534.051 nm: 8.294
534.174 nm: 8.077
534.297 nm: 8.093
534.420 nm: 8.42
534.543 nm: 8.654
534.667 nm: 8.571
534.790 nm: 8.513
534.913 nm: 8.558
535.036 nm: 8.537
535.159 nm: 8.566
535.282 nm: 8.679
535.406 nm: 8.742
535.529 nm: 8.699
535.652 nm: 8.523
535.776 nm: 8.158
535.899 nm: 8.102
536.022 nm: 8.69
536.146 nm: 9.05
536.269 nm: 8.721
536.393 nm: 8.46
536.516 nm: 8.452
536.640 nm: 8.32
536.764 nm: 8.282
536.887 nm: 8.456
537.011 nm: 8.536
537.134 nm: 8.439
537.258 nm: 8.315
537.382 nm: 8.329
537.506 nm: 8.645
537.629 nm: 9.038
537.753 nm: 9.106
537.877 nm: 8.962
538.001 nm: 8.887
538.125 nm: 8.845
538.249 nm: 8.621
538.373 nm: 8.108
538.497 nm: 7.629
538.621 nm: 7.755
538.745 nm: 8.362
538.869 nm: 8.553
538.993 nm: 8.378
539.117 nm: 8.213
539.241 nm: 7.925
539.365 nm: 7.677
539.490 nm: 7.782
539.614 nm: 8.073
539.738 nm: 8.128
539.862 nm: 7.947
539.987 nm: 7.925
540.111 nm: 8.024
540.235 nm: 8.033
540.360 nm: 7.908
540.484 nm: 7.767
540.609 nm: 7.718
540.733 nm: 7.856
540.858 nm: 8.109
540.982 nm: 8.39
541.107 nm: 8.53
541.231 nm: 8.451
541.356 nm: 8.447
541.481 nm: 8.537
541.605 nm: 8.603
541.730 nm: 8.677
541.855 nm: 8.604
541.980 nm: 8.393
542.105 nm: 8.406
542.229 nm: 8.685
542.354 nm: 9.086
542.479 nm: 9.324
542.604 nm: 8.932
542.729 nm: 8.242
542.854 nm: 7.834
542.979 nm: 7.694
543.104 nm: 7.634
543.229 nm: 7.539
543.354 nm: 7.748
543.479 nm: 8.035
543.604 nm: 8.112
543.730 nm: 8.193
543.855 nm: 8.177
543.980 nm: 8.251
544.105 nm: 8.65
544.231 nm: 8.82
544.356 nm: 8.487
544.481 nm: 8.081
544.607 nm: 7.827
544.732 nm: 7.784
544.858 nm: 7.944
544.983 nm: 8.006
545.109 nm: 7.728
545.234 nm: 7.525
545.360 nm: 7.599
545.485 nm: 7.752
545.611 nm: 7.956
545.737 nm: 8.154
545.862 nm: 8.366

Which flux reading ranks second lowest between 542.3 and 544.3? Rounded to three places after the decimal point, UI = 7.634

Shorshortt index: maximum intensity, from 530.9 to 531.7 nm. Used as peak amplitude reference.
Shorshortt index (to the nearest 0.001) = 8.942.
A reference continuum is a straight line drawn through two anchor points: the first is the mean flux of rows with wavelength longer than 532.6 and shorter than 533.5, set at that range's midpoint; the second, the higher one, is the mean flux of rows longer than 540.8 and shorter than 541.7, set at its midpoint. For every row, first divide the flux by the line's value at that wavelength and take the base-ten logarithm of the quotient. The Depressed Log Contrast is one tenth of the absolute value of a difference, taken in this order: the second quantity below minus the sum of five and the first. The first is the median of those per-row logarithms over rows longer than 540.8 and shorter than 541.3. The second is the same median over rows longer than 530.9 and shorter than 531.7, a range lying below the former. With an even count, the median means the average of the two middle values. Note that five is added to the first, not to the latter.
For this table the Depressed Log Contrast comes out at 0.4953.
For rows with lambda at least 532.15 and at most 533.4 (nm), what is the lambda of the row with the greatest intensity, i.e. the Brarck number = 532.333 nm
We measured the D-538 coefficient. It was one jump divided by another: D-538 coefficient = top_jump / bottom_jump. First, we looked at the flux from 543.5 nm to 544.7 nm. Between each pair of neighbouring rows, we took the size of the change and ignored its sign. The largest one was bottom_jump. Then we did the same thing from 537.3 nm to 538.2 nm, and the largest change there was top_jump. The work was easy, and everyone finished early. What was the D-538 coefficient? 1.0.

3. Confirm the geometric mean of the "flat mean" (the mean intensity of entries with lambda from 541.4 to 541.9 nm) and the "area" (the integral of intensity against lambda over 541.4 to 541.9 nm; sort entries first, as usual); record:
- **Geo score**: 6.08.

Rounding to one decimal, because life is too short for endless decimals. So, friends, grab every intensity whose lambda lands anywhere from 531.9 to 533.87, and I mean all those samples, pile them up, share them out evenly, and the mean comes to 8.2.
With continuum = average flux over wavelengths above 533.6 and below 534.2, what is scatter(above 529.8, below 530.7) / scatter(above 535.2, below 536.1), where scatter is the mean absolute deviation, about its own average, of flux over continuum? 0.36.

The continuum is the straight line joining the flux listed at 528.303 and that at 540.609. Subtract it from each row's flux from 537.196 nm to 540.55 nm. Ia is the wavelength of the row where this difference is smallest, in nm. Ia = 538.497 nm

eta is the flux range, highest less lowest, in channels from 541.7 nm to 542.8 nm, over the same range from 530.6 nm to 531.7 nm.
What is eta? 2.34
